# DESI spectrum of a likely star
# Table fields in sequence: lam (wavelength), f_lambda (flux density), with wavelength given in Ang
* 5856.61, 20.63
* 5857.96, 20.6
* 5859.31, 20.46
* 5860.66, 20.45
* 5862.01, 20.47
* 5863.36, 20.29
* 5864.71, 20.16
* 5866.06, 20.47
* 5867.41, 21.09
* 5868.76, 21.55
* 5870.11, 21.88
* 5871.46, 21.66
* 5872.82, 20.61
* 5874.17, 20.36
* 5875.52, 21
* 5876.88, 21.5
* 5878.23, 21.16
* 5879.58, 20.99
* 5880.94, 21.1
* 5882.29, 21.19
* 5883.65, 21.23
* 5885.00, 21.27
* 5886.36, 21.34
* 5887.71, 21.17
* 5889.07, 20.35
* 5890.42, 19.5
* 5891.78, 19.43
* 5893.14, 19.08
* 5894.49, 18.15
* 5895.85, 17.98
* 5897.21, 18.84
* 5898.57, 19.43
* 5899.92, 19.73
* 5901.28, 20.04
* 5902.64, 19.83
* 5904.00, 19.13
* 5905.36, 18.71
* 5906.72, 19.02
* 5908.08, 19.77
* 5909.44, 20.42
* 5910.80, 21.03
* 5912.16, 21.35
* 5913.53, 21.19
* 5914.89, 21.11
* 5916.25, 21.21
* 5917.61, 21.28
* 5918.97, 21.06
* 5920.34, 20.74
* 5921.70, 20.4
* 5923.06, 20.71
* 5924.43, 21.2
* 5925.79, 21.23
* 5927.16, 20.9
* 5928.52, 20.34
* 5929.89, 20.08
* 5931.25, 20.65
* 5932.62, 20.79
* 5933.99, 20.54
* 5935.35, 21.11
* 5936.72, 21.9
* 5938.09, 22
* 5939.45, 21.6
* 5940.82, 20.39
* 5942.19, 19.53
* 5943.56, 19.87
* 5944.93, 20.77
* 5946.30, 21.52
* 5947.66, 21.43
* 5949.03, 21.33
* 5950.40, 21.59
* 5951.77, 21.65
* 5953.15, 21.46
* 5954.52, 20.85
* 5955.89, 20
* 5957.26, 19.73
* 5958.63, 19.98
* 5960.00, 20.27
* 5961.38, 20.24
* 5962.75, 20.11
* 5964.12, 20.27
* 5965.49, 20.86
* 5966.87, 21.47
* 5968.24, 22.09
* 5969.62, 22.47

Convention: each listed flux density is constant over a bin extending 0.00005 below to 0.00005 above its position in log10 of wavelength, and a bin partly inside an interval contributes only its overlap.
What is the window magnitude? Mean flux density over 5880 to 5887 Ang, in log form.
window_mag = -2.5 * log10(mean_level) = -3.32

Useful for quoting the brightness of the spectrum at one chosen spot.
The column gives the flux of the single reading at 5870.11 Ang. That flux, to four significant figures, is 21.88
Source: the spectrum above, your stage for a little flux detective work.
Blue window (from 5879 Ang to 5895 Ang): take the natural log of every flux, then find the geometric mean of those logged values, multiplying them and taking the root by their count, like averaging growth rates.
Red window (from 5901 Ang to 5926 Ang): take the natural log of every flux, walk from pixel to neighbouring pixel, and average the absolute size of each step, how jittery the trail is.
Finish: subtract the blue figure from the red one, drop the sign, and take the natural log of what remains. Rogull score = 1.098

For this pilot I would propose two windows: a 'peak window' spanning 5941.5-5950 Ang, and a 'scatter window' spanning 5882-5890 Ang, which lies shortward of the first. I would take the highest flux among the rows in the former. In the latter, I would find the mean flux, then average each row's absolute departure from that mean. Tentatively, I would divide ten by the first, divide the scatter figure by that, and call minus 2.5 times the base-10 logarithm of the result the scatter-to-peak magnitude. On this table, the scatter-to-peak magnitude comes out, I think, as 0.69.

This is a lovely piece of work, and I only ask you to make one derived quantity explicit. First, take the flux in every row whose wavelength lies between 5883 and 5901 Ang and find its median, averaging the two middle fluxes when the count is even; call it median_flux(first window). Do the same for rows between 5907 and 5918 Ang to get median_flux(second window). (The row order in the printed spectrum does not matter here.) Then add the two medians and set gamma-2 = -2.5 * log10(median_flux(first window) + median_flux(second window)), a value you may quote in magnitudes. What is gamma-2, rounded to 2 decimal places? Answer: -4.02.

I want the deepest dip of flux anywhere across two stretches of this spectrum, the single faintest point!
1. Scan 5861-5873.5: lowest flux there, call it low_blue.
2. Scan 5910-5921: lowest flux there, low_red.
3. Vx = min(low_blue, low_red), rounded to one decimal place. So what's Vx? 20.2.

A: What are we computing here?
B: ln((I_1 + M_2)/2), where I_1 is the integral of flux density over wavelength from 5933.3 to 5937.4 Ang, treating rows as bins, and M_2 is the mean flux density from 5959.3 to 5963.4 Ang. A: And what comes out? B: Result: 3.98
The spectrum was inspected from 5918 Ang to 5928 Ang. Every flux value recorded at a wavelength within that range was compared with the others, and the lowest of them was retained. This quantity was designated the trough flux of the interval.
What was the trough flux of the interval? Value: 20.4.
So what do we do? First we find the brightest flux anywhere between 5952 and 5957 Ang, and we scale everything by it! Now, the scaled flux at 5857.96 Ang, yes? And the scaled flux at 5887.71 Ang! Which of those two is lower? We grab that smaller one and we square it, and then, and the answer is 0.92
